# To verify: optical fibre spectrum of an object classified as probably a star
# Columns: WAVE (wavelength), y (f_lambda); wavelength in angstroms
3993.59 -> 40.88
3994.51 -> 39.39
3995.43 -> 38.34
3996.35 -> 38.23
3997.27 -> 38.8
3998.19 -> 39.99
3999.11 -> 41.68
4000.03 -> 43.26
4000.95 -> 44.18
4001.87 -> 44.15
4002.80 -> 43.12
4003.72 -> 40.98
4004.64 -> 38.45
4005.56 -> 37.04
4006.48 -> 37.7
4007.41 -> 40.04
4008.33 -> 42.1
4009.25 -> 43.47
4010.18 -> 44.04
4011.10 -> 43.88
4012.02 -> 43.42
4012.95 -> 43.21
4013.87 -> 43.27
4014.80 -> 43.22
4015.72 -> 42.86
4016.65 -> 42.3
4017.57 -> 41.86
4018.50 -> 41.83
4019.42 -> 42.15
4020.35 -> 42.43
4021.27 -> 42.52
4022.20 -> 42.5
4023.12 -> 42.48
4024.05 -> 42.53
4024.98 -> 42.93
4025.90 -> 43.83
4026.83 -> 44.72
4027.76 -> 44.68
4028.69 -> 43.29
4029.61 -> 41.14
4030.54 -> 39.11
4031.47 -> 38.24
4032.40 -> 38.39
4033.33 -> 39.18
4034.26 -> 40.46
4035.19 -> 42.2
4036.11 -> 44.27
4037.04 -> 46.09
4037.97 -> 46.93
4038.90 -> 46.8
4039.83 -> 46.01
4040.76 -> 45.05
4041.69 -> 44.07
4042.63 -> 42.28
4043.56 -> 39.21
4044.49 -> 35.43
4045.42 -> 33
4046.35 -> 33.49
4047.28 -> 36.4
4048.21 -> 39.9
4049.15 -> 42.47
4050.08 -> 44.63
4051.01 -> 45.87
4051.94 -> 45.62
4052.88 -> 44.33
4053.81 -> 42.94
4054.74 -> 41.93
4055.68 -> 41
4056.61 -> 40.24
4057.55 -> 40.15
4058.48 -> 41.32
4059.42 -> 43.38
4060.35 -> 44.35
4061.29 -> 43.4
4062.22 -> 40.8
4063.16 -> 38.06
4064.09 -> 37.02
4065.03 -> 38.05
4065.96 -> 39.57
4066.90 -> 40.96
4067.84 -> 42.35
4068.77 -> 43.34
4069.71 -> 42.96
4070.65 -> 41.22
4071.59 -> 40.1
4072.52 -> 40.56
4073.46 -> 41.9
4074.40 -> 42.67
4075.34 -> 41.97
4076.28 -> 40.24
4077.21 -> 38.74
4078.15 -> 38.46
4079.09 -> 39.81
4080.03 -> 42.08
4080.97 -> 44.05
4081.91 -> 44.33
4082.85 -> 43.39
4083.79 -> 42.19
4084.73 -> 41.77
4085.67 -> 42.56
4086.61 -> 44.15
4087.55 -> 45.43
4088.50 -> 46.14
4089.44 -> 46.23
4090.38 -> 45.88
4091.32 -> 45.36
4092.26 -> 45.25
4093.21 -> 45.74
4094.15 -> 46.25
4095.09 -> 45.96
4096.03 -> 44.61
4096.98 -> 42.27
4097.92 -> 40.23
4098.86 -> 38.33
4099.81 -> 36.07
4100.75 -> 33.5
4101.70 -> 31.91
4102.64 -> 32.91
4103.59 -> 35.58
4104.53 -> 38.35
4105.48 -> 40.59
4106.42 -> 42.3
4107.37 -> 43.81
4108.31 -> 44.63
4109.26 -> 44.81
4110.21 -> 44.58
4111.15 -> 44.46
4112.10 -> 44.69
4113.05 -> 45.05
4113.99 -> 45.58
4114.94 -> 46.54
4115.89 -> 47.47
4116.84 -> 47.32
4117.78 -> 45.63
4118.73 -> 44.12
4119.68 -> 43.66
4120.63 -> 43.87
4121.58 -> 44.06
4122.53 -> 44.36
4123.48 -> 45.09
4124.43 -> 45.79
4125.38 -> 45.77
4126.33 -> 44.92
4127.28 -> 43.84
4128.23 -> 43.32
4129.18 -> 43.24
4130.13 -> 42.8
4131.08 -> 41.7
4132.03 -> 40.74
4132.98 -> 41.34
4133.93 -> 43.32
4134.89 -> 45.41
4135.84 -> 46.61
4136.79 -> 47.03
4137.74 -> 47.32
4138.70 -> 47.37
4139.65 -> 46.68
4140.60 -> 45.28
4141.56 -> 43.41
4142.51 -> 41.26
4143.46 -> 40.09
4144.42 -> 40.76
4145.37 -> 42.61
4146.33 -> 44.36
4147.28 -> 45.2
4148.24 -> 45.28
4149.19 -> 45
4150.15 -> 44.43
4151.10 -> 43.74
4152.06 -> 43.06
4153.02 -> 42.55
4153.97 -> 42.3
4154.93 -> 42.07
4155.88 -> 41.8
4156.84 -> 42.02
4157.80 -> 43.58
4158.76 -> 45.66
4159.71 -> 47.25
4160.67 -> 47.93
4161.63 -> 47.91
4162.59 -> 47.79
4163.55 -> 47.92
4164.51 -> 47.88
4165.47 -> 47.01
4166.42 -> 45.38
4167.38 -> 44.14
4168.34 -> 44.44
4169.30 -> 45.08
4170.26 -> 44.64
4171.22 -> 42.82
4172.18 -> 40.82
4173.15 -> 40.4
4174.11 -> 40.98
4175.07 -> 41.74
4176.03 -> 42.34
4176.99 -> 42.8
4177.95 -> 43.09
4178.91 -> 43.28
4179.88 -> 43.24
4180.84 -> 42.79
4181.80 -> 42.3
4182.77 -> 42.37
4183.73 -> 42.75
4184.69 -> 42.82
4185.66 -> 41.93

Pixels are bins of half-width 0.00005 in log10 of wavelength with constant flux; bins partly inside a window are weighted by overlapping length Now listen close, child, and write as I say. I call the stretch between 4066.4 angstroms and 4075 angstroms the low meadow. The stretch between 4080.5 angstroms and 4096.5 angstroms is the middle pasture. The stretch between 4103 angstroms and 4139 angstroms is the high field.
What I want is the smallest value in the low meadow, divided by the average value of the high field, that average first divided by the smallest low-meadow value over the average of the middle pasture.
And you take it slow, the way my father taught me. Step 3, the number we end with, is 0.82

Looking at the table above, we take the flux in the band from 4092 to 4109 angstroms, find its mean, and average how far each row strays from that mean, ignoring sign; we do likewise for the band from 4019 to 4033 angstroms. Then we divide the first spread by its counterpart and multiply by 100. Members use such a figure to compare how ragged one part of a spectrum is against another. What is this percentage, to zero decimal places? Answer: 270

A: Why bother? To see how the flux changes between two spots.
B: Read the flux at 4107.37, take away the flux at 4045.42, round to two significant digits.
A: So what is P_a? 11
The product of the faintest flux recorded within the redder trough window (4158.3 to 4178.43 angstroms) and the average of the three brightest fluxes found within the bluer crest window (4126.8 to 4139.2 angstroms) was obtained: 1908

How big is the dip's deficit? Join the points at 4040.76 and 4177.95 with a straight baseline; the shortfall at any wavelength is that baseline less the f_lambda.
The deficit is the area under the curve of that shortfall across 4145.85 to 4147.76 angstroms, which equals -2.4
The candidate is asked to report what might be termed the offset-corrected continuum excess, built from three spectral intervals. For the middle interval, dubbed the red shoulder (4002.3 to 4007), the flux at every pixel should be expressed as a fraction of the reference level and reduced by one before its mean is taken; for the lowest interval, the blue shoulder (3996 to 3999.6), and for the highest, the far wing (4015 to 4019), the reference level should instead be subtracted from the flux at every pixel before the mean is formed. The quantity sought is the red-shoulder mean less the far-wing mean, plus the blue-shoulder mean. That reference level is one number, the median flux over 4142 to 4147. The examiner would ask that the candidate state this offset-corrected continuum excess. -2.6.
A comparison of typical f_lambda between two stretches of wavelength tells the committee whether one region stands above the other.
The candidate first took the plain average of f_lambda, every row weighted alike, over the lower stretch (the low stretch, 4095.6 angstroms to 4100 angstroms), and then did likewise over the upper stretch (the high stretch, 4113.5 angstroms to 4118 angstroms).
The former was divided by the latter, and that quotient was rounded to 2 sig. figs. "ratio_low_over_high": 0.87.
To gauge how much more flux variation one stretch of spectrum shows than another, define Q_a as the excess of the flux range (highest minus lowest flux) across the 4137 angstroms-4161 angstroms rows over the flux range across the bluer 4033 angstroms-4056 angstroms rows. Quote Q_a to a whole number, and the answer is -6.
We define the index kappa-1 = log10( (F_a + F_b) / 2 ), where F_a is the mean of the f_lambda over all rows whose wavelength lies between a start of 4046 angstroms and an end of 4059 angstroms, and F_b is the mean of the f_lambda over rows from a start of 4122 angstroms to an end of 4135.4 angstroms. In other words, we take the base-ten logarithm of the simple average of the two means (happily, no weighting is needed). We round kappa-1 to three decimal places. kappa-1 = 1.629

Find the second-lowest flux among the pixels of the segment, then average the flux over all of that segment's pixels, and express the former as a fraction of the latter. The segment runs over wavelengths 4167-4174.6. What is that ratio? 0.95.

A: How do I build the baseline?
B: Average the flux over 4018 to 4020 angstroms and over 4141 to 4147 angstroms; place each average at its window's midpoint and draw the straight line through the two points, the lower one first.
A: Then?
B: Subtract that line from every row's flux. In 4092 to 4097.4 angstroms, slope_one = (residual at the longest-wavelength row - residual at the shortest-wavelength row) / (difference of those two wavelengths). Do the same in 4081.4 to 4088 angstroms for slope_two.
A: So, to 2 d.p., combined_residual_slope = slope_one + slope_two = -0.44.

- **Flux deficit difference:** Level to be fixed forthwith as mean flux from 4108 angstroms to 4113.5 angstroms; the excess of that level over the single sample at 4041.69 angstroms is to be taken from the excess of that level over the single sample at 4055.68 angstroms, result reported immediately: 3.1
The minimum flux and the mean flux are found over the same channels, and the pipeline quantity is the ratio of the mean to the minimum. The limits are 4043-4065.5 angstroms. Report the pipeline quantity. 1.23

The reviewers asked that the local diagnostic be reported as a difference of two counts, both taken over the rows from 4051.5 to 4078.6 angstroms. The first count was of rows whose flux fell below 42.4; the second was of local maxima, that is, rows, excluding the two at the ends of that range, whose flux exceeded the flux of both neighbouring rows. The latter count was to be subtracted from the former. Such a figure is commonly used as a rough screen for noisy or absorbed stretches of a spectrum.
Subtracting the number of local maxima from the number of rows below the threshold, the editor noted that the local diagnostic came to 17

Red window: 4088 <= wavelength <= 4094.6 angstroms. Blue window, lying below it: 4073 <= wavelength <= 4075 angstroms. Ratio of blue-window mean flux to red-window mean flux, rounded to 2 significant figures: 0.92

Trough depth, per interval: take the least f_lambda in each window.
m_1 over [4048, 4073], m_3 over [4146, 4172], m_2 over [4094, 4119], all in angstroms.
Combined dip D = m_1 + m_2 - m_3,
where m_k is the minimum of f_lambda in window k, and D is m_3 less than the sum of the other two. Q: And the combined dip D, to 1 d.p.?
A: 27.1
